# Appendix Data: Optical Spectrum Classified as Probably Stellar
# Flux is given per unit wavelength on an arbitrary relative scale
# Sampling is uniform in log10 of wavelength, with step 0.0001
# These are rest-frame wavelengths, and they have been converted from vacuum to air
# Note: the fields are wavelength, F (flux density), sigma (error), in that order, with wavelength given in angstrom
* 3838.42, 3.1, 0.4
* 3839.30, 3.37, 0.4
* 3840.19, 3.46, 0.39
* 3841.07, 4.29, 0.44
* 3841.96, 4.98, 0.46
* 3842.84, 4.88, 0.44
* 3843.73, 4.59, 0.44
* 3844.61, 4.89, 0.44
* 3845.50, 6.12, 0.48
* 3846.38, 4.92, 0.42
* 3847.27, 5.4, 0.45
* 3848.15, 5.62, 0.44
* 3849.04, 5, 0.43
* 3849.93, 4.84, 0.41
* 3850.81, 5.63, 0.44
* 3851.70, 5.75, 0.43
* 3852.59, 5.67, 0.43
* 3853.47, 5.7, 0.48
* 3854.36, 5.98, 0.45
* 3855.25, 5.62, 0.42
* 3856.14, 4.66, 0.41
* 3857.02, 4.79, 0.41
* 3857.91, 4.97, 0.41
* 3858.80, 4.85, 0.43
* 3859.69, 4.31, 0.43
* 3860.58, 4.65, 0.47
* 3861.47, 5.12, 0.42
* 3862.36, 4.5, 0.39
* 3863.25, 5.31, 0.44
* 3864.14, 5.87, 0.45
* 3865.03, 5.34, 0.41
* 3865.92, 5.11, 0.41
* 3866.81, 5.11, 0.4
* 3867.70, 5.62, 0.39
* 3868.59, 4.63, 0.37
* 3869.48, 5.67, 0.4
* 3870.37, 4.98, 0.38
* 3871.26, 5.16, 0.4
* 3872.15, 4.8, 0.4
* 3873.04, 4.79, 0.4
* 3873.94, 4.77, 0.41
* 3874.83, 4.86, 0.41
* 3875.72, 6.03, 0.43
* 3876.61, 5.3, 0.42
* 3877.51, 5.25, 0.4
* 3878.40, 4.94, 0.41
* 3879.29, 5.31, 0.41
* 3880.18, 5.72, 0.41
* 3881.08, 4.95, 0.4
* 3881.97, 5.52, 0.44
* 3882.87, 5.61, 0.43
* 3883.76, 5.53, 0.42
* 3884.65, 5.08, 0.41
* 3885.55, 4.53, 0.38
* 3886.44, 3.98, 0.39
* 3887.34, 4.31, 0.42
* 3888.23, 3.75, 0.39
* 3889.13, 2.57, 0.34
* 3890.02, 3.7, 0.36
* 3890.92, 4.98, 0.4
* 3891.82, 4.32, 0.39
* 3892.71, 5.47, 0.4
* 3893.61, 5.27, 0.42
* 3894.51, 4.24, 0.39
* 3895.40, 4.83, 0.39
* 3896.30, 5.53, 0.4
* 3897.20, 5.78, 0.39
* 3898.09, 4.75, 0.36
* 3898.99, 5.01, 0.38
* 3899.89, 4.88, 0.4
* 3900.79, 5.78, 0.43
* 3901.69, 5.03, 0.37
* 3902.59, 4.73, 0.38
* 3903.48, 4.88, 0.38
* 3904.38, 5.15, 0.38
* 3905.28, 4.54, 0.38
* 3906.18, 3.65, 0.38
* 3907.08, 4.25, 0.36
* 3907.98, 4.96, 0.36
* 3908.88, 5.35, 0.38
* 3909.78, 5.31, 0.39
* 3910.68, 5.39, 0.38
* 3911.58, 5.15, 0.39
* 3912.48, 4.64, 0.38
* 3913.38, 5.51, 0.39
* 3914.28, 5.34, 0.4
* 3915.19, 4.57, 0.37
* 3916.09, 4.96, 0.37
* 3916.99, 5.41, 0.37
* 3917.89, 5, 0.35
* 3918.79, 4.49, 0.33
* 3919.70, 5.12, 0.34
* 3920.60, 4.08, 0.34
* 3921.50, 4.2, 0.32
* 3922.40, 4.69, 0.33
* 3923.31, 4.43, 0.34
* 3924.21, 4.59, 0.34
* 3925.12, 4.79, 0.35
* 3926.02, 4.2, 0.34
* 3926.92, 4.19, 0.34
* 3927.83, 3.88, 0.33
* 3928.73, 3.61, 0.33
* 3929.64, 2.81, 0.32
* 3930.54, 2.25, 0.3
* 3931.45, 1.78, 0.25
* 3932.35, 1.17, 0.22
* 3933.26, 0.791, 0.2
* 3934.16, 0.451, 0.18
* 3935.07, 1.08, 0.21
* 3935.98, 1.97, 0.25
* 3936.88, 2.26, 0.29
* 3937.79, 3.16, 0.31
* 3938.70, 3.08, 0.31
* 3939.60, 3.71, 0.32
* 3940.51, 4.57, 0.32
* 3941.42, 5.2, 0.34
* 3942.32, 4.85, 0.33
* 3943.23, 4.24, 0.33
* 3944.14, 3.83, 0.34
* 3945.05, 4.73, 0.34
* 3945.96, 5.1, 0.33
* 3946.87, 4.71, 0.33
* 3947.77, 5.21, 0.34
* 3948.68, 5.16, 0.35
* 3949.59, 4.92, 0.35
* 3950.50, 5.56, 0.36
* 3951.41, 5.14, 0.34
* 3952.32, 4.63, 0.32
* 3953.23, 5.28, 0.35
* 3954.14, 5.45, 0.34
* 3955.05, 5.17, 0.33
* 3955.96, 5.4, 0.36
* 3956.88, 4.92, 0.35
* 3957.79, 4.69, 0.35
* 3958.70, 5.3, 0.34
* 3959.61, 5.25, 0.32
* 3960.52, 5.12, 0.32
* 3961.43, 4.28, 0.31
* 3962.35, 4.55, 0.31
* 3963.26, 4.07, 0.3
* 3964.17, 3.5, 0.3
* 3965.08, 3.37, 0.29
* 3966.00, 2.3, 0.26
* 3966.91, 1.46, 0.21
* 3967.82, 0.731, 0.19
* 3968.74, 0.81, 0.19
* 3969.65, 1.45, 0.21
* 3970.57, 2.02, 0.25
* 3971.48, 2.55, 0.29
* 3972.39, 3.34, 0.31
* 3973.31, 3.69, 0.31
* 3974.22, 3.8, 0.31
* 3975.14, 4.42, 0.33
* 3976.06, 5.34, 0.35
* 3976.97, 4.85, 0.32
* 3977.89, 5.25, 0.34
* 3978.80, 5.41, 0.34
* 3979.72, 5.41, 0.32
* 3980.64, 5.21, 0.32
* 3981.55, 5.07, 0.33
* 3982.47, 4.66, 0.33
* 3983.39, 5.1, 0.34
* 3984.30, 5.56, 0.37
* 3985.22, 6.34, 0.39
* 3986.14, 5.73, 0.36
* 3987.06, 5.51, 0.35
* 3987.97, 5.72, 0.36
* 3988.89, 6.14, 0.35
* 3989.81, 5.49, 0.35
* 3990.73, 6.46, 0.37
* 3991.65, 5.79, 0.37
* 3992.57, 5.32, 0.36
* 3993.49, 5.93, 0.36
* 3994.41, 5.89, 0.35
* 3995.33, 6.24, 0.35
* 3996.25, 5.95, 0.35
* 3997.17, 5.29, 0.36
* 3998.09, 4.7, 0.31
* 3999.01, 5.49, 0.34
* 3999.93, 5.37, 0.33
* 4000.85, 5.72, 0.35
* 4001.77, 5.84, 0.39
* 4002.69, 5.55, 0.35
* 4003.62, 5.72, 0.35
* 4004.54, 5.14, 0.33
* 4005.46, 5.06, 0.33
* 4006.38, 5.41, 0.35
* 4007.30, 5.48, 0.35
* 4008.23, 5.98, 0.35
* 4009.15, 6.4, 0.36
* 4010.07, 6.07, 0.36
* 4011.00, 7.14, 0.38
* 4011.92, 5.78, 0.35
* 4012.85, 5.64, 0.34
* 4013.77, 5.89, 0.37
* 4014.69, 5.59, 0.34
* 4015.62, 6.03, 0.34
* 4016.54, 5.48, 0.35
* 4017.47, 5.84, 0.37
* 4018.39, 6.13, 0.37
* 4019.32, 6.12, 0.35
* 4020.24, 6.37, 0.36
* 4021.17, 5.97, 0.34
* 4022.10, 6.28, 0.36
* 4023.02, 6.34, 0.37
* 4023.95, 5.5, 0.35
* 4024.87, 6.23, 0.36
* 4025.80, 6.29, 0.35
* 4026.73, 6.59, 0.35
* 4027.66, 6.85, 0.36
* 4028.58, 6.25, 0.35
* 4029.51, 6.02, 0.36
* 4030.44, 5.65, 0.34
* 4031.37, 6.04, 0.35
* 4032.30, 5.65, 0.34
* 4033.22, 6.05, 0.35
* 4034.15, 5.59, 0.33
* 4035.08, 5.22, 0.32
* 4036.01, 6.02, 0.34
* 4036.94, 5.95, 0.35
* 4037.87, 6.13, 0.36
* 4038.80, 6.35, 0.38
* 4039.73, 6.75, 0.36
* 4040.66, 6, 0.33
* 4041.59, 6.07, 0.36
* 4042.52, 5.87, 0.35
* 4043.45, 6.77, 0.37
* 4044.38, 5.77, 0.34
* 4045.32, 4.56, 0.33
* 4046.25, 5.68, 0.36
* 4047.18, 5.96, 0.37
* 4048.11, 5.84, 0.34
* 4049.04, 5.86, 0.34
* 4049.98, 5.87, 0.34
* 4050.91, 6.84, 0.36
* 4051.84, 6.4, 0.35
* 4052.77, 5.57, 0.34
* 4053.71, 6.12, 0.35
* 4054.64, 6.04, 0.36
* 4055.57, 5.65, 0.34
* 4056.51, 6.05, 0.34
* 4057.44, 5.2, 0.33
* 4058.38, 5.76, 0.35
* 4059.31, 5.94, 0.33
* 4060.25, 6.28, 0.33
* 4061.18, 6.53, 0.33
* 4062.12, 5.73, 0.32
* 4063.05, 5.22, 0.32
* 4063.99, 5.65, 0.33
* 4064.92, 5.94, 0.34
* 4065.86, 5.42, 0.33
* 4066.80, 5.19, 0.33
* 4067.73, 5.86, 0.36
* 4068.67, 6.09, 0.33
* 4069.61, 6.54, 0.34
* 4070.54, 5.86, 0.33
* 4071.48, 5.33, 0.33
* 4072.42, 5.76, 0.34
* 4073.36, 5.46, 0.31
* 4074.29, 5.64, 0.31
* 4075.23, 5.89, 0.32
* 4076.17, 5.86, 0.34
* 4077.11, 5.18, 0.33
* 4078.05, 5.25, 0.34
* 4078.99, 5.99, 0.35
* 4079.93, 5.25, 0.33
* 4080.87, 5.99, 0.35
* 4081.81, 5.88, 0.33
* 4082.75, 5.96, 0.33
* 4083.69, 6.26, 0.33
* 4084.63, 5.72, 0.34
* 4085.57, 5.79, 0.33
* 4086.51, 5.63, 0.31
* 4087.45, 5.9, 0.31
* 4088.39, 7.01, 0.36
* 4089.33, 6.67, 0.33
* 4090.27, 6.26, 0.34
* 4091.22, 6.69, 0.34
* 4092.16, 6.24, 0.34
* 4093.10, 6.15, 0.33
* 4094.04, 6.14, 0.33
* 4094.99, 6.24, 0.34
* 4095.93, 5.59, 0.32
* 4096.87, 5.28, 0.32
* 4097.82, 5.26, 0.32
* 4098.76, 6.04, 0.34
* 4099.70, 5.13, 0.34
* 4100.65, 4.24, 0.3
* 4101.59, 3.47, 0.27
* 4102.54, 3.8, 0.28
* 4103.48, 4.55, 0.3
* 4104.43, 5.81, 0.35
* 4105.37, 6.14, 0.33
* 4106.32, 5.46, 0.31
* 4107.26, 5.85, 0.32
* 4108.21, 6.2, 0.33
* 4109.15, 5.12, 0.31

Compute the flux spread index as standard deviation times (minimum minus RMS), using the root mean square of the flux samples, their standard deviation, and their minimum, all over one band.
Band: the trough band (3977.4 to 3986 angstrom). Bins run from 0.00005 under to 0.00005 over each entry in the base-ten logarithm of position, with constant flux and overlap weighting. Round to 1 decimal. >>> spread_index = -0.3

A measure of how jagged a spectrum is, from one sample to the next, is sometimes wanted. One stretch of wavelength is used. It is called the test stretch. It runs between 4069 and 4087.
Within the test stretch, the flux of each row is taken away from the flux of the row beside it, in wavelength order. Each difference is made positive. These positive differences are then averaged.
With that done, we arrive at 0.37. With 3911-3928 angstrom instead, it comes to 0.44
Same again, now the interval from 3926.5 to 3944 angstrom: 0.53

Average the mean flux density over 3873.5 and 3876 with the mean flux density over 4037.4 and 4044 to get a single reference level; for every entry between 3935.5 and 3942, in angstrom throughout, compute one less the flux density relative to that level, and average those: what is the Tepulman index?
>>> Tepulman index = 0.40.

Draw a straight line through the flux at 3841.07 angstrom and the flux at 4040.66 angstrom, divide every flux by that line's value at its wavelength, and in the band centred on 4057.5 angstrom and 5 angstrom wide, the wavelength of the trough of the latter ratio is 4057.44 angstrom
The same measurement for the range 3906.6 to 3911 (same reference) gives 3907.08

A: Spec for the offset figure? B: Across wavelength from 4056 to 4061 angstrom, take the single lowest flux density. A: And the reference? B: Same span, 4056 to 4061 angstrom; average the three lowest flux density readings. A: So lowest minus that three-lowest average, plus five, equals 4.57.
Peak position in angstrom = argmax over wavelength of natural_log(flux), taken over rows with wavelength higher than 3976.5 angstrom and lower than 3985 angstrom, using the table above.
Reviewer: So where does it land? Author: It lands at 3984.30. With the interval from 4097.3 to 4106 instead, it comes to 4105.37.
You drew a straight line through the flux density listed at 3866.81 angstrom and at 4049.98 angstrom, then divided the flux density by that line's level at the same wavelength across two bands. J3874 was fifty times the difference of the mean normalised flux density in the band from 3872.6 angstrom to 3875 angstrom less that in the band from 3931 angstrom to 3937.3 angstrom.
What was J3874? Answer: 34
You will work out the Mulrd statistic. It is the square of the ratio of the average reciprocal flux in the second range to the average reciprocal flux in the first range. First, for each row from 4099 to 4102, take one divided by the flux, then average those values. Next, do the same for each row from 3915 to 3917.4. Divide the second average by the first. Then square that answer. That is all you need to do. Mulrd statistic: 0.7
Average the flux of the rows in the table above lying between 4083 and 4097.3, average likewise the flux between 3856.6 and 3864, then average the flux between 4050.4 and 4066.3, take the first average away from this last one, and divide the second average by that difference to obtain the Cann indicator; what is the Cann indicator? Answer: -24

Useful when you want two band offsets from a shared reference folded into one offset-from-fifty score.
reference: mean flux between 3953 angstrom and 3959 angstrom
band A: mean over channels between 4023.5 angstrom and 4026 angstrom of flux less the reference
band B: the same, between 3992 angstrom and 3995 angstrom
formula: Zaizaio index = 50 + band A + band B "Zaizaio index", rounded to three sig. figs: 51.4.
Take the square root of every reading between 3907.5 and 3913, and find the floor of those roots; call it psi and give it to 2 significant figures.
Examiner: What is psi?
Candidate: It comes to 2.2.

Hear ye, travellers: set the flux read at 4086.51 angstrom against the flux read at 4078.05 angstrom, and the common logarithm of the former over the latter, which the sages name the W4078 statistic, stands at 0.030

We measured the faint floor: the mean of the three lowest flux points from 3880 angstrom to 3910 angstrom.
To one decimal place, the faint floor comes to 3.3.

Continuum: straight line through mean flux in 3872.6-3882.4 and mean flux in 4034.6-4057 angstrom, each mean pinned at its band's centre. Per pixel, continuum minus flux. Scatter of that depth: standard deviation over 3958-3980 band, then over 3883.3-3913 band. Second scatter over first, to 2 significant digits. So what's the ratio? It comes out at 0.45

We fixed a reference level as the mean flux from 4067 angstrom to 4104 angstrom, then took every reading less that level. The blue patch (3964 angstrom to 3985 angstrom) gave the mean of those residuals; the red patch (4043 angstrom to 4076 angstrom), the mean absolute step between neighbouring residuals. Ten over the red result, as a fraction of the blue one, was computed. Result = -11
